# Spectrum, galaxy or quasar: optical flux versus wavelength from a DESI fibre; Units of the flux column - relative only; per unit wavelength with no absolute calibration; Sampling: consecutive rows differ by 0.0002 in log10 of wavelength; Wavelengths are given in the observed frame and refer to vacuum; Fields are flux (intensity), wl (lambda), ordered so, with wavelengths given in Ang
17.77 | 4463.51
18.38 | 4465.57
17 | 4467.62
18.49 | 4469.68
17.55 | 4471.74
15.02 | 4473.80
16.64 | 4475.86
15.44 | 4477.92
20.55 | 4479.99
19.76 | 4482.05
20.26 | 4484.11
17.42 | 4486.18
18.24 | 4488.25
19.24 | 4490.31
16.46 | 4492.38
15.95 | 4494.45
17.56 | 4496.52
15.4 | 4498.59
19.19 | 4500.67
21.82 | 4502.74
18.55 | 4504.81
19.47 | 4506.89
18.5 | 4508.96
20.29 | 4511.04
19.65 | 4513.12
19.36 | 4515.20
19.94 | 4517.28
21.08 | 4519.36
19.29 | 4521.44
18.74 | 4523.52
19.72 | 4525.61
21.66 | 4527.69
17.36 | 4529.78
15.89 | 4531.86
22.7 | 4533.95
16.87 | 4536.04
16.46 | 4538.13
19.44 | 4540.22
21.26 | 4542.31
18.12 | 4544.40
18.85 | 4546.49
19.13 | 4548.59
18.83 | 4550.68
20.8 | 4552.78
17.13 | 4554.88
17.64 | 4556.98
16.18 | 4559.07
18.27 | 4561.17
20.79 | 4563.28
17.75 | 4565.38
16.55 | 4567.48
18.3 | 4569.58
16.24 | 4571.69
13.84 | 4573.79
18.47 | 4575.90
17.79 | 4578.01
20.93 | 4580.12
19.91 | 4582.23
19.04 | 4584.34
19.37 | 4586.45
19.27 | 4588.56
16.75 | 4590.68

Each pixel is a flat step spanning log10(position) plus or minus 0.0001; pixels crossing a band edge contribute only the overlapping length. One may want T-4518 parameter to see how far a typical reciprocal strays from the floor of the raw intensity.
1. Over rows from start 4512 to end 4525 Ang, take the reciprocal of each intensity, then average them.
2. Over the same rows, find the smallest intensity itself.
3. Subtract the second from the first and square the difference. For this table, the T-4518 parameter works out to 349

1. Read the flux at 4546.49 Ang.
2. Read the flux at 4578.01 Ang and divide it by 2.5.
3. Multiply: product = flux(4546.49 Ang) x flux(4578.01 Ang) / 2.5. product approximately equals 134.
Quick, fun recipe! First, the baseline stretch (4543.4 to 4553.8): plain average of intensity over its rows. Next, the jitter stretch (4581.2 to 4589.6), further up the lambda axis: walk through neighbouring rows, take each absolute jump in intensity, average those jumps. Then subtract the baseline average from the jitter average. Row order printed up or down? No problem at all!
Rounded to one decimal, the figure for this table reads -18.7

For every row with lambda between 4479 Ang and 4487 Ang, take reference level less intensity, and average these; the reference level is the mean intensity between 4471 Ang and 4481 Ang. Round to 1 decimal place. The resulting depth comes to -2.5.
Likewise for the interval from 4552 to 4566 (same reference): -1.3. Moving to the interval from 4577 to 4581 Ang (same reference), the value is -2.3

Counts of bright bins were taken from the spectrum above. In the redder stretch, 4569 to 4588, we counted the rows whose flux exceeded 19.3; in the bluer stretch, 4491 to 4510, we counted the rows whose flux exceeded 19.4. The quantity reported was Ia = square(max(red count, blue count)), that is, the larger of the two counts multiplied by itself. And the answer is 9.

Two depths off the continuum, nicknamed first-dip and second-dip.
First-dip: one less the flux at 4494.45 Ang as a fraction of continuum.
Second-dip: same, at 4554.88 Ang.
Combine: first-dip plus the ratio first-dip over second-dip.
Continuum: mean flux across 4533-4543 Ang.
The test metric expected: 1.7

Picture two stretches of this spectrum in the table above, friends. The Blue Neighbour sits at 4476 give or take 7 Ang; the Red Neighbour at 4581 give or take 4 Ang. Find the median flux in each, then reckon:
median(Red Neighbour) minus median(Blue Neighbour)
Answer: 1.9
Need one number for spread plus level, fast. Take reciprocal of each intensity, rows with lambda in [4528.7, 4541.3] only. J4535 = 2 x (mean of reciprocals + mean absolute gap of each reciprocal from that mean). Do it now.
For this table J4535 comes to 0.123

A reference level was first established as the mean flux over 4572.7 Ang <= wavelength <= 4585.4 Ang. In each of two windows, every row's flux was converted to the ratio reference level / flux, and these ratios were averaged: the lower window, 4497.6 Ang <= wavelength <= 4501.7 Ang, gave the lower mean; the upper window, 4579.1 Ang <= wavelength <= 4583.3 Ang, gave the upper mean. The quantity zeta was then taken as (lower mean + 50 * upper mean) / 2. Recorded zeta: 23.0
